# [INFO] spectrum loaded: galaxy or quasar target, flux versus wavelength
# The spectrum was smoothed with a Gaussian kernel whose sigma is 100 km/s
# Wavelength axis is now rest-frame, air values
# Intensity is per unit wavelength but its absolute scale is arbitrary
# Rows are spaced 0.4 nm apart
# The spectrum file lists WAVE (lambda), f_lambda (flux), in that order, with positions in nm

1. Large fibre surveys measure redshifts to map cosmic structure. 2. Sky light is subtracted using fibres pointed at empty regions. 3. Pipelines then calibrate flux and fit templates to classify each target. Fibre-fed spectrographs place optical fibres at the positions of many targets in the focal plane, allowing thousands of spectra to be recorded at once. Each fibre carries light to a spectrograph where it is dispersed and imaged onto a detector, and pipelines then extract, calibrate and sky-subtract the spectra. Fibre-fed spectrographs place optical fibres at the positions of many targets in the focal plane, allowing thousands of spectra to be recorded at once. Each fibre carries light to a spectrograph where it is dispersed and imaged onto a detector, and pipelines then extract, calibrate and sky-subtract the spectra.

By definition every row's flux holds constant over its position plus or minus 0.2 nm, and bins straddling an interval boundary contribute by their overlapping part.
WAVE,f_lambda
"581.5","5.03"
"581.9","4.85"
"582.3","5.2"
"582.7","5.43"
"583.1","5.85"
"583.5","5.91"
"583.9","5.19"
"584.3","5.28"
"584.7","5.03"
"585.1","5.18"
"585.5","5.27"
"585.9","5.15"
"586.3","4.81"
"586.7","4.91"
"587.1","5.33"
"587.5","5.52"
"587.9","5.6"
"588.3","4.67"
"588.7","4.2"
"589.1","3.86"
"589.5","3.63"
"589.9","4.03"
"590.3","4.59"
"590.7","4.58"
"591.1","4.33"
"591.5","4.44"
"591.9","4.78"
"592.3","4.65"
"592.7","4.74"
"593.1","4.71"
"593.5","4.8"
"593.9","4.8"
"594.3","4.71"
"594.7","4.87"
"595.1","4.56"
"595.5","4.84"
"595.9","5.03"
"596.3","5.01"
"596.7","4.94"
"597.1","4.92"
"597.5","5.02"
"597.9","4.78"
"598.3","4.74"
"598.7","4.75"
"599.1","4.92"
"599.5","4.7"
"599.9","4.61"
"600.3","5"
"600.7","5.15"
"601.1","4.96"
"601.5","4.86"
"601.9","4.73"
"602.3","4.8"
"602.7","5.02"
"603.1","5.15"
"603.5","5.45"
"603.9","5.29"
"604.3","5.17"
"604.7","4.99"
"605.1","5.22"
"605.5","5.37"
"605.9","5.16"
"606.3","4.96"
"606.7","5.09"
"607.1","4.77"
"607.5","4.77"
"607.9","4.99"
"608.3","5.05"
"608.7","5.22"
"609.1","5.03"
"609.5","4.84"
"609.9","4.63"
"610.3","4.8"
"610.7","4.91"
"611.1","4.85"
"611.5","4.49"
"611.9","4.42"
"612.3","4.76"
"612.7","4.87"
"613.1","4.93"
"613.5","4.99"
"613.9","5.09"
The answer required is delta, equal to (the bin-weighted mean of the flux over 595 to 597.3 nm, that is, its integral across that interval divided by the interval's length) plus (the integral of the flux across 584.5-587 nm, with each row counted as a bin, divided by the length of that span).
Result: 10.0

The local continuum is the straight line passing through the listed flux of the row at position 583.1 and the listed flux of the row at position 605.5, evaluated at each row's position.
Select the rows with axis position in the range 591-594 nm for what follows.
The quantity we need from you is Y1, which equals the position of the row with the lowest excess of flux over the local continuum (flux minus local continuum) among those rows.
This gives 591.1 nm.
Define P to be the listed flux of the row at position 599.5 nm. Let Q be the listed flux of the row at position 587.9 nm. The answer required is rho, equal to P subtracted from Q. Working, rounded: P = 4.7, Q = 5.6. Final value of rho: 0.9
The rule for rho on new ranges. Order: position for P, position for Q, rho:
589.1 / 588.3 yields 0.8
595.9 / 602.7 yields 0.0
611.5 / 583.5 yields 1.4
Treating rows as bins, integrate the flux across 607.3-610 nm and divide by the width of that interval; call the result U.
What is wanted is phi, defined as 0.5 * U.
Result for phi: 2.47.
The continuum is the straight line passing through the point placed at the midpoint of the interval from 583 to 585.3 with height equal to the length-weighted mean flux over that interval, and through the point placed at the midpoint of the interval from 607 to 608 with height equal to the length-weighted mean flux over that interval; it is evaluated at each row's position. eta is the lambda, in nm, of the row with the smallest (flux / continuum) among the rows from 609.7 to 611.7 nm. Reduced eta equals 611.5 nm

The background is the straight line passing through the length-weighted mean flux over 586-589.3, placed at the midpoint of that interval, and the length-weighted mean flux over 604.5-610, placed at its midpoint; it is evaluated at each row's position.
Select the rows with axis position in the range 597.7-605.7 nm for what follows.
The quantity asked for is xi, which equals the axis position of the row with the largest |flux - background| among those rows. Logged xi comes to 603.5 nm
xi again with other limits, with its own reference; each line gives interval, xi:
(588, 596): 589.5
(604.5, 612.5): 611.9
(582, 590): 589.5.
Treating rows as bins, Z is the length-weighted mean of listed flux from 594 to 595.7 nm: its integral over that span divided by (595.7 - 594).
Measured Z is 4.75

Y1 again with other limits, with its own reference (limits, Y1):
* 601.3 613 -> 611.9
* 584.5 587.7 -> 586.3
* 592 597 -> 595.1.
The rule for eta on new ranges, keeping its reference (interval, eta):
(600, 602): 601.9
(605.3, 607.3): 607.1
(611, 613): 611.9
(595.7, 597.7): 597.1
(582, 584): 582.3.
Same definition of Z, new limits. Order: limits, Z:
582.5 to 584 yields 5.62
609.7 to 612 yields 4.69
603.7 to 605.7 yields 5.21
